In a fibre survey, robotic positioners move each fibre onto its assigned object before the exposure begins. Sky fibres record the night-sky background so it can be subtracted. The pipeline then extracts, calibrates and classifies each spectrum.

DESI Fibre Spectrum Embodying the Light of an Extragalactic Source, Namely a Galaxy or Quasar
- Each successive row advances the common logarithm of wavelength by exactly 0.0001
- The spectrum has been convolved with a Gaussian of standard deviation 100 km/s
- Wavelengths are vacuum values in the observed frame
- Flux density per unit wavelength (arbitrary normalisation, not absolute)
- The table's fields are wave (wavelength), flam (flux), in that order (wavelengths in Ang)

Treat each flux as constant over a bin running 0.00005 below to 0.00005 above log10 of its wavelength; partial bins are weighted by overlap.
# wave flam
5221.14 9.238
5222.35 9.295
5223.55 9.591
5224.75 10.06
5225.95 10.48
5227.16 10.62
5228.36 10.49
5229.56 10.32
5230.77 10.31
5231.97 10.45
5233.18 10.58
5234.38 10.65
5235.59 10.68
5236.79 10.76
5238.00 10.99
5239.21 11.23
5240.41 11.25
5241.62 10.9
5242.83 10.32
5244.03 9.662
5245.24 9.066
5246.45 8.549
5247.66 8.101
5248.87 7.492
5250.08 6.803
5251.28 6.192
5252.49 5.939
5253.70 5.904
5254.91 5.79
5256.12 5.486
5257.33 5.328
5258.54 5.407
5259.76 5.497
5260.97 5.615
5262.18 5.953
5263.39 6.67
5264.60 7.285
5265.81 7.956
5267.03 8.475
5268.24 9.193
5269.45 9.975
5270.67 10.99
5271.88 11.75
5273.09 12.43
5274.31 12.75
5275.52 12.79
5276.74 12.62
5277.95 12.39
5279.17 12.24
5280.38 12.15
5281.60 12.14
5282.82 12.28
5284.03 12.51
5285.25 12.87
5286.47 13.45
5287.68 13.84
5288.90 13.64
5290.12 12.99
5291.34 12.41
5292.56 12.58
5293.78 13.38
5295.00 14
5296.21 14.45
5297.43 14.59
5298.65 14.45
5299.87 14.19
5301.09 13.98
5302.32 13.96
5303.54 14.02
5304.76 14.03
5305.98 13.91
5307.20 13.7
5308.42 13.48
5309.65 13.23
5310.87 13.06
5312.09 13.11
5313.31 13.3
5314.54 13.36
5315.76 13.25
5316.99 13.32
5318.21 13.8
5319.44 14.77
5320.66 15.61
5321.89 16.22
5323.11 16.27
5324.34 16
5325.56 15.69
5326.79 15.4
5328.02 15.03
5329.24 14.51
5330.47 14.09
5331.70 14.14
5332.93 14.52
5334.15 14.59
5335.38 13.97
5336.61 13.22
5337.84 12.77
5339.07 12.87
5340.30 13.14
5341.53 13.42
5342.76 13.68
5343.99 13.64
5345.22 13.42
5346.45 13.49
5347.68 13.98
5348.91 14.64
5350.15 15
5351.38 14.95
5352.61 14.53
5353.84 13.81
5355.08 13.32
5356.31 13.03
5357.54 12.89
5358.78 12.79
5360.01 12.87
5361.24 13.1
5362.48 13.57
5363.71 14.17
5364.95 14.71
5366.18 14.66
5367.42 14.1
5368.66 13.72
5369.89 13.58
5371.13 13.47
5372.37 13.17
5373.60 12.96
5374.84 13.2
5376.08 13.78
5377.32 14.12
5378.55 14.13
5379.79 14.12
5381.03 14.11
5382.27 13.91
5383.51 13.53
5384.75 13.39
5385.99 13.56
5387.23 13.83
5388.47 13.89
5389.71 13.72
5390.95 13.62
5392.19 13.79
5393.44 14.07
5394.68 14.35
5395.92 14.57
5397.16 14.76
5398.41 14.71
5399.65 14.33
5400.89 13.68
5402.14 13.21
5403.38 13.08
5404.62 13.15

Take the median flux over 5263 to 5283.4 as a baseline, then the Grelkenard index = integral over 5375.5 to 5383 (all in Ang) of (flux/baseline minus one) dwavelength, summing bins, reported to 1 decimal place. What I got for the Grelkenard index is 1.2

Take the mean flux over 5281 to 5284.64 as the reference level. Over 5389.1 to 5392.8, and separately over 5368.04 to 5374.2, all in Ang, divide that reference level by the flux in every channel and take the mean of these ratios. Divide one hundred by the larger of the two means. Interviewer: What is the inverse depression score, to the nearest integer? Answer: 109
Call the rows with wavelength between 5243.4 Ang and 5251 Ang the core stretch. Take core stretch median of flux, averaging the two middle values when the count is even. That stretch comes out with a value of 8.3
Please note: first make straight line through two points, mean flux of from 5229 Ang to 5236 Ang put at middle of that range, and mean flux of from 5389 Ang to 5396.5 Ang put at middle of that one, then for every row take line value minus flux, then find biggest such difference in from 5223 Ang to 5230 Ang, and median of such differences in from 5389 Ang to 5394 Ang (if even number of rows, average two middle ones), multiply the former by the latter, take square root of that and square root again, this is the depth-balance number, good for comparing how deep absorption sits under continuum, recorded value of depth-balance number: 0.63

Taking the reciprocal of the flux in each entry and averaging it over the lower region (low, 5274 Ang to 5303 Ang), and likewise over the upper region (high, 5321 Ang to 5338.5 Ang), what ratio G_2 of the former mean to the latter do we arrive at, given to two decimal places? 1.12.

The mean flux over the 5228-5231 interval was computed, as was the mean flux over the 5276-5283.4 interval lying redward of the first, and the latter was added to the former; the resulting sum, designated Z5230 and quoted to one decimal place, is 22.7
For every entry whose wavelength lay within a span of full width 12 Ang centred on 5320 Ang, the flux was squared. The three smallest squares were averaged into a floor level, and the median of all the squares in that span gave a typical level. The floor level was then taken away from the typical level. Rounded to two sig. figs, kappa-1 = 54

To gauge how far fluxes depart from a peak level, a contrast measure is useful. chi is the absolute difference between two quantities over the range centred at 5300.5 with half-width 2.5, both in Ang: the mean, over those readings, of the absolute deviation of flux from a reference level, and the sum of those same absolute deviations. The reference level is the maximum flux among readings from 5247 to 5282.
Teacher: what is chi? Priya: 4.1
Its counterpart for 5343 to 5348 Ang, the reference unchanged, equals 2.5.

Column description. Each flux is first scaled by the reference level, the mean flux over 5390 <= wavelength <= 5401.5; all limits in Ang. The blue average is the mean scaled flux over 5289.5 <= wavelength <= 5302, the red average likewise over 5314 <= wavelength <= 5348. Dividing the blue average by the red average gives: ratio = 0.96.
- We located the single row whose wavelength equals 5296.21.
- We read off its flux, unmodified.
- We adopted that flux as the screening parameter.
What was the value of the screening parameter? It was 14.45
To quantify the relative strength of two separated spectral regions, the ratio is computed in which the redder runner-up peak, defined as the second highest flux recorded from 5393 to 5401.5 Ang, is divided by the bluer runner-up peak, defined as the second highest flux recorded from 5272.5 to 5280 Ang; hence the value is 1.2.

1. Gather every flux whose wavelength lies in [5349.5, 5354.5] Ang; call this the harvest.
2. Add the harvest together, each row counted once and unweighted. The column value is 58.3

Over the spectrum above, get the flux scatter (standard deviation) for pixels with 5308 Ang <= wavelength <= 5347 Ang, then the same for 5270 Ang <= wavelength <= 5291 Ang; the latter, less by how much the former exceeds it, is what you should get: 0.3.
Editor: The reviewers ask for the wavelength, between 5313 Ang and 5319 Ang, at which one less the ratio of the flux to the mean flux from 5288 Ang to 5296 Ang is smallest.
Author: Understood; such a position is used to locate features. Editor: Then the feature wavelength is 5318.21 Ang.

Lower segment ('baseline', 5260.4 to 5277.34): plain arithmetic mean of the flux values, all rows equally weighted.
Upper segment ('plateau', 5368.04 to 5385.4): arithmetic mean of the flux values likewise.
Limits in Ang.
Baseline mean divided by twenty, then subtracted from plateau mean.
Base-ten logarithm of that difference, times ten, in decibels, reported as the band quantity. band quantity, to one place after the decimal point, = 11.2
